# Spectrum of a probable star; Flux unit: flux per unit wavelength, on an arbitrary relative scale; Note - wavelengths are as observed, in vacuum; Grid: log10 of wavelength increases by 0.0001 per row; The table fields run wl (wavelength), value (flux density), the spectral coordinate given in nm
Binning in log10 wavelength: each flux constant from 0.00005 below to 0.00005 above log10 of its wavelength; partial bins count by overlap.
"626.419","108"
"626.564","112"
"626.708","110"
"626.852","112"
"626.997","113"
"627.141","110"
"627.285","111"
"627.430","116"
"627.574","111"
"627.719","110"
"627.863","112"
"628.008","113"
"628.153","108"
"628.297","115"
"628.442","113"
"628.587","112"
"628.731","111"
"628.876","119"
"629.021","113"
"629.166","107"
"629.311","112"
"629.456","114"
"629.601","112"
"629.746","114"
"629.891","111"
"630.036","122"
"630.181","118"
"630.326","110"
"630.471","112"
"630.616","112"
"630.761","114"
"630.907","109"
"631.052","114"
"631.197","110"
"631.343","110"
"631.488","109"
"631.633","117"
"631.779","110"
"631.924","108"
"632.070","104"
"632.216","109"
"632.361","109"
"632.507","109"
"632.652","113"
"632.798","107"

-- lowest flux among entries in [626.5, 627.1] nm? 110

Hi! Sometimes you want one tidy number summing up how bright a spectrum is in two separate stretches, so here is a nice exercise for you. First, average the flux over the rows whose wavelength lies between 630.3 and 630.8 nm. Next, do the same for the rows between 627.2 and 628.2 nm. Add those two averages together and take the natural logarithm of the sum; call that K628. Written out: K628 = 5.41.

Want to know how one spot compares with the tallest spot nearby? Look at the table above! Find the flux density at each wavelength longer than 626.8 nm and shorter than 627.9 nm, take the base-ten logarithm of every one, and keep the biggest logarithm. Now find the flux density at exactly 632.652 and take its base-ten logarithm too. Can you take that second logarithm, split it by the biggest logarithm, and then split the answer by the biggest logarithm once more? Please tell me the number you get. 0.482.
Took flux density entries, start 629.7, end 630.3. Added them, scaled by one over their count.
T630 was 116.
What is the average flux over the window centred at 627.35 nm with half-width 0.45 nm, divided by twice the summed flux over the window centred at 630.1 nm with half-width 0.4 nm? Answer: 0.0814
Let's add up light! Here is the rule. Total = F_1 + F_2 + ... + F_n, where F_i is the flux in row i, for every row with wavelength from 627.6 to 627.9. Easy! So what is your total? 222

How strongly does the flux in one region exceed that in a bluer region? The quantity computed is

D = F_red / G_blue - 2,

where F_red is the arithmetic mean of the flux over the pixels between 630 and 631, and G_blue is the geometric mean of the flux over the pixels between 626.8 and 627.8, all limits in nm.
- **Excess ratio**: -0.98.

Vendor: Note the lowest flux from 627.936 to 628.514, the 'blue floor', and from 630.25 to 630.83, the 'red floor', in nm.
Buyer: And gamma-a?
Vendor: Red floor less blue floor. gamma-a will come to 2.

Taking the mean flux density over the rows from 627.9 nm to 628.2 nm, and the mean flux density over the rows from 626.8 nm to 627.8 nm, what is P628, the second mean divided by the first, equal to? 1.01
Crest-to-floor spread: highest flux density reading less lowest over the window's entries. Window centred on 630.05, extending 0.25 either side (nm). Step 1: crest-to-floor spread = 11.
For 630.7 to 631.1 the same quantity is 5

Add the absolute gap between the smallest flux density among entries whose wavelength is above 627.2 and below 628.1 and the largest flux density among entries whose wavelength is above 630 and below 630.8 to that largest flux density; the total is 134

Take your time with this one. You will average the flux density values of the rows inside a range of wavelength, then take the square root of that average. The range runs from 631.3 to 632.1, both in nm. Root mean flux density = 10.5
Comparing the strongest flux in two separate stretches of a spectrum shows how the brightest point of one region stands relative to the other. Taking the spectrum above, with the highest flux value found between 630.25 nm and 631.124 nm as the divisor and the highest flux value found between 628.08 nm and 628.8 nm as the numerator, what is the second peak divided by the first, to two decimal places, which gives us 1.01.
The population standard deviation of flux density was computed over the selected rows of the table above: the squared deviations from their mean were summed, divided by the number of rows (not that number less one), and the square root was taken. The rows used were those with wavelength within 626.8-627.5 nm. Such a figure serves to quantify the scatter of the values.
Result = 2.1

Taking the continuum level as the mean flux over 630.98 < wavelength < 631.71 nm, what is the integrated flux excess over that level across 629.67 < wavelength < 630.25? 2.5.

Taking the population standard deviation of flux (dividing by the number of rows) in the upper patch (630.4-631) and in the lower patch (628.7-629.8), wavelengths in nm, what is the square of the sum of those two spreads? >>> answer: 24.4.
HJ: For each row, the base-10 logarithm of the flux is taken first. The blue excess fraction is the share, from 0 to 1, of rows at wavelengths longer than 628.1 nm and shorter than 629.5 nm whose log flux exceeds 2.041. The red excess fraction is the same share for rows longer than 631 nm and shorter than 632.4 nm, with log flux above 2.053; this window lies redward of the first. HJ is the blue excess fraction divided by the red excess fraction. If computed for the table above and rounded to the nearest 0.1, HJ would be 4.0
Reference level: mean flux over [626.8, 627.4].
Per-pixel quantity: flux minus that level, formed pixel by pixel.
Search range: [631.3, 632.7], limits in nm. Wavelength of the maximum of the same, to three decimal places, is 631.633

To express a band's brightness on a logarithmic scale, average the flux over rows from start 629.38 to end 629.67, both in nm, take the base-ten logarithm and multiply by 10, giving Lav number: 20.5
